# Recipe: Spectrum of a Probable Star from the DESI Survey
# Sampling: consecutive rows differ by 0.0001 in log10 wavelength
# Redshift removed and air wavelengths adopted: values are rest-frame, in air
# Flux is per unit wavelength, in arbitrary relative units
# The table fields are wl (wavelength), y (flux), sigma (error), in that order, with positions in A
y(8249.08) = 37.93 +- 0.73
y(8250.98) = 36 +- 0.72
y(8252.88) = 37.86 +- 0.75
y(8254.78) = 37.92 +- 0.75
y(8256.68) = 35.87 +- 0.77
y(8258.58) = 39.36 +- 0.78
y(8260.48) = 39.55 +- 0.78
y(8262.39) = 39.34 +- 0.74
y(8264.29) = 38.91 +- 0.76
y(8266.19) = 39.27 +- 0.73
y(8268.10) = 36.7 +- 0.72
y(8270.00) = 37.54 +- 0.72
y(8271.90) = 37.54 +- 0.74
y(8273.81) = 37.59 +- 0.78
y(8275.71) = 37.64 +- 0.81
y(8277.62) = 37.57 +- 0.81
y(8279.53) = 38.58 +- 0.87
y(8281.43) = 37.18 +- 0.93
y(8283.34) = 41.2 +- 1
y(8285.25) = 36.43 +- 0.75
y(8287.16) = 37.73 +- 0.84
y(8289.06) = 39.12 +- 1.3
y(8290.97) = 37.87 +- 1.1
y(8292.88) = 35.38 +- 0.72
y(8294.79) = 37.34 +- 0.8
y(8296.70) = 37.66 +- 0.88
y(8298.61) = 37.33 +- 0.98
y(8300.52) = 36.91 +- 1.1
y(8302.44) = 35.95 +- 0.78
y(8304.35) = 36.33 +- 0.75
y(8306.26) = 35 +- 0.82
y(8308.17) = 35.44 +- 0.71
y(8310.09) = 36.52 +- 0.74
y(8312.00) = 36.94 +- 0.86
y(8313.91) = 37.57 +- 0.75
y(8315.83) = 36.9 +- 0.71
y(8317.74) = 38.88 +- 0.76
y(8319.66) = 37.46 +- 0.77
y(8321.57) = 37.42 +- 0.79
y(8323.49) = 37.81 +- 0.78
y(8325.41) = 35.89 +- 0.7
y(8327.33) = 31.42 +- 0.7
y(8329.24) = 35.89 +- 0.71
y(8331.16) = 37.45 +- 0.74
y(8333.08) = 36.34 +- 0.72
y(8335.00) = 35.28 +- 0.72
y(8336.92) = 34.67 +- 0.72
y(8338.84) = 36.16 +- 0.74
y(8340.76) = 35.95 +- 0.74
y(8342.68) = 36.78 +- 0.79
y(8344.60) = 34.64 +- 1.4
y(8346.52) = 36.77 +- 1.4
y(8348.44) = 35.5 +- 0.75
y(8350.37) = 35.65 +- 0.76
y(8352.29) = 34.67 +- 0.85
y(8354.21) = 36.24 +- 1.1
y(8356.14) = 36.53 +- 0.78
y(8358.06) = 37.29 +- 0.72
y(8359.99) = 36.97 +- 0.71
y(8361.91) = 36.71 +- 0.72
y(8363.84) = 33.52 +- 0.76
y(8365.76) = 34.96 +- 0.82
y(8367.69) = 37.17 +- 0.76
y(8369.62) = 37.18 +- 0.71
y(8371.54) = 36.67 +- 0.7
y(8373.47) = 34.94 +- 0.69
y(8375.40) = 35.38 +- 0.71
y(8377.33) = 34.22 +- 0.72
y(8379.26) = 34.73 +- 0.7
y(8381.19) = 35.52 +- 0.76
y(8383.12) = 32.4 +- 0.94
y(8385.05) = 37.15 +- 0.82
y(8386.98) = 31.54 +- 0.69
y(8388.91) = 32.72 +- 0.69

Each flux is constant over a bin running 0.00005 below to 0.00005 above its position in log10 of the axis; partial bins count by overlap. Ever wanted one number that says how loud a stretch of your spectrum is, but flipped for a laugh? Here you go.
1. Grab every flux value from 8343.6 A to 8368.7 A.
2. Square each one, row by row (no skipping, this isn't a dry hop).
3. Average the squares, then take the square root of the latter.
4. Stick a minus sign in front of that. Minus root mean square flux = -35.9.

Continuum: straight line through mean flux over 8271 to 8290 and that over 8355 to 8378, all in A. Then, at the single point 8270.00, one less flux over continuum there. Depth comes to 0.020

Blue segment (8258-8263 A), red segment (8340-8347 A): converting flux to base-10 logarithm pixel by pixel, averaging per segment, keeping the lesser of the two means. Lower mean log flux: 1.56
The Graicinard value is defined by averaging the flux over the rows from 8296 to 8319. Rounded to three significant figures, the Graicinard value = 36.8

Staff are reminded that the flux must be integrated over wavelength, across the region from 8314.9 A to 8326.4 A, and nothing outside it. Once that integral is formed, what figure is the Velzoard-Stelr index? 430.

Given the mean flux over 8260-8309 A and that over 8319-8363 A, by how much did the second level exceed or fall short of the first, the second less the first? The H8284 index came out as -1.52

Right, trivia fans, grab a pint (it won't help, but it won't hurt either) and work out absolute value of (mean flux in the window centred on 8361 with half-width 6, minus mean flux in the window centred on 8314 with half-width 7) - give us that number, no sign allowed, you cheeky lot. 1.1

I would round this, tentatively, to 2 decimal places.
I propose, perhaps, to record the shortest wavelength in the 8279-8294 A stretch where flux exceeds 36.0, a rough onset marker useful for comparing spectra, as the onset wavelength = 8279.53 A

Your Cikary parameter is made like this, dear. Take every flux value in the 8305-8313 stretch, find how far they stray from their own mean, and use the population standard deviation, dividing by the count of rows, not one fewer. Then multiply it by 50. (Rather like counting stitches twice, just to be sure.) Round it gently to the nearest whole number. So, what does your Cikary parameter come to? 39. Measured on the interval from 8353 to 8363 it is 18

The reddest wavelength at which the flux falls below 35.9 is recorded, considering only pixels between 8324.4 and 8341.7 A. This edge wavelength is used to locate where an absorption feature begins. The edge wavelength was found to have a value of 8336.92 A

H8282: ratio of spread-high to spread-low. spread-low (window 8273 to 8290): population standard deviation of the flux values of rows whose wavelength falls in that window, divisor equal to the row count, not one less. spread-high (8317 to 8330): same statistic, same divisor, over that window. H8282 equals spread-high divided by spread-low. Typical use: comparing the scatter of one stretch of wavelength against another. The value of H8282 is 1.7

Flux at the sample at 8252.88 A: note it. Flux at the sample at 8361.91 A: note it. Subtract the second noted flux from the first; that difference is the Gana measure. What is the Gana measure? 1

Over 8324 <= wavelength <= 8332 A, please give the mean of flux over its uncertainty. 49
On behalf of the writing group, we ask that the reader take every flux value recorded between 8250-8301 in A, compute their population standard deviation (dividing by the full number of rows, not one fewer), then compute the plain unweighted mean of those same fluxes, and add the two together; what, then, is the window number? 39.1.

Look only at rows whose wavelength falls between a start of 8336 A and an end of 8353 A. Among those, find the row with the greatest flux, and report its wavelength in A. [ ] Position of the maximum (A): 8342.68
